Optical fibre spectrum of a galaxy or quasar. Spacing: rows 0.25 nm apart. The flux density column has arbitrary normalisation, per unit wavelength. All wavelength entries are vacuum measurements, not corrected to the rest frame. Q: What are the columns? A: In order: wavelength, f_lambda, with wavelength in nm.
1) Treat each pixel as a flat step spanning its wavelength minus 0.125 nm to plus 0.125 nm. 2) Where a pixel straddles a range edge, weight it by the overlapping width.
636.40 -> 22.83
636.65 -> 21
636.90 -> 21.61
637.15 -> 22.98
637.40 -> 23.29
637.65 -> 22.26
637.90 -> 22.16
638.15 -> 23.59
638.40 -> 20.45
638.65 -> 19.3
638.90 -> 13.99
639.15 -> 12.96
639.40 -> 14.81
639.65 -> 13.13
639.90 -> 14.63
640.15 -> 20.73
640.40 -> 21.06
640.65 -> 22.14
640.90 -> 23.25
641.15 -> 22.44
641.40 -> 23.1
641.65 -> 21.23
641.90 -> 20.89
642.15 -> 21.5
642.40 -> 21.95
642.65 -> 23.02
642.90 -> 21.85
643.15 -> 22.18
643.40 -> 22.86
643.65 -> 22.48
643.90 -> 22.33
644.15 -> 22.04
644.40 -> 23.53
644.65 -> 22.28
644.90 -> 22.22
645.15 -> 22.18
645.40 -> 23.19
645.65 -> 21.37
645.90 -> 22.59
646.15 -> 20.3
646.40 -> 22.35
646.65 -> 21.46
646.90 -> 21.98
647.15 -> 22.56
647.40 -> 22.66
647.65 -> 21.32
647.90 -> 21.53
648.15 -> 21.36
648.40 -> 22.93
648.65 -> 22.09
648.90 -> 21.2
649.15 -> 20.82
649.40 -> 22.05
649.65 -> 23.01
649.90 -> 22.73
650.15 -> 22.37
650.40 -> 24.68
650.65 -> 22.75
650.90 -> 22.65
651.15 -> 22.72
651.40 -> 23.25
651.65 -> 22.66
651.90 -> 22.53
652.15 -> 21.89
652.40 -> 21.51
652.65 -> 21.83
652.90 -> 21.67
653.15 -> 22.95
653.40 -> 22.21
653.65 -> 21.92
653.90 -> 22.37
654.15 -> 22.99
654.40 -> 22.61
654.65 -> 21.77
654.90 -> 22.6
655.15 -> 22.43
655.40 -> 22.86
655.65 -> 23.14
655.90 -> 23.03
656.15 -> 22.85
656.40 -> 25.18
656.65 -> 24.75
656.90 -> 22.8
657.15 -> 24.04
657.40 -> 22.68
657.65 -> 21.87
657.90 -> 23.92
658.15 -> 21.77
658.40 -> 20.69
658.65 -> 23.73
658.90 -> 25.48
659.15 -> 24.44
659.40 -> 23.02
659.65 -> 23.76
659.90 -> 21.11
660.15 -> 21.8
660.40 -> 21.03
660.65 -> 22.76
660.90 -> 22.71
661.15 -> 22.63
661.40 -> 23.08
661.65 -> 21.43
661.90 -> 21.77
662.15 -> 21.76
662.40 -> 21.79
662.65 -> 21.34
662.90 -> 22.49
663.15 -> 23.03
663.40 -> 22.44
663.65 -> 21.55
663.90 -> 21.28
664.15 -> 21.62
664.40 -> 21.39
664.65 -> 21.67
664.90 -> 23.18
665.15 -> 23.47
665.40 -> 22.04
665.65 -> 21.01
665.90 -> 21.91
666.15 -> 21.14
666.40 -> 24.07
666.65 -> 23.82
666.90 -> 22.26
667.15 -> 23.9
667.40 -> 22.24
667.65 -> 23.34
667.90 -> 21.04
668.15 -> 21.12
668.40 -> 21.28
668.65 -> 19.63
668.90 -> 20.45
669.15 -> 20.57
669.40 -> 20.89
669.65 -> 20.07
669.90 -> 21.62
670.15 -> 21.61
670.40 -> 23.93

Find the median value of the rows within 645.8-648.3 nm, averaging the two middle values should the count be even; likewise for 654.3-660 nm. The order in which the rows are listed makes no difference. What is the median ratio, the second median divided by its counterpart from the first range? 1.05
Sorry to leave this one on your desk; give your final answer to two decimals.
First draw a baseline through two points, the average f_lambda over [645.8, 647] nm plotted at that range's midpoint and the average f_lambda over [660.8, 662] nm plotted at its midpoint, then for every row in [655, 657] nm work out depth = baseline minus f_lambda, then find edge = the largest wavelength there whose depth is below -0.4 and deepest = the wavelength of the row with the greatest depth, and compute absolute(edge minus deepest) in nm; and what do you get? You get 1.75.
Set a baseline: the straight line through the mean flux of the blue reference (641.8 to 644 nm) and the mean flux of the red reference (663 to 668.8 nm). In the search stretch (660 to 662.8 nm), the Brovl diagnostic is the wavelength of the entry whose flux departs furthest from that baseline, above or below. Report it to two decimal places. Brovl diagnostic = 660.40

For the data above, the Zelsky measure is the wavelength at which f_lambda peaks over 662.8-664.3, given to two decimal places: 663.15 nm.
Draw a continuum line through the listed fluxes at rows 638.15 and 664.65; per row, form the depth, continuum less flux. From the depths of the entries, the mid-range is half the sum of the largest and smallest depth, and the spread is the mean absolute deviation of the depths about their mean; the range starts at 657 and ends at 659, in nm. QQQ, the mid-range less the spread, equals -2.3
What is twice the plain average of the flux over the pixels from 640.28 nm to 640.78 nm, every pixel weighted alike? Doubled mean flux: 43.2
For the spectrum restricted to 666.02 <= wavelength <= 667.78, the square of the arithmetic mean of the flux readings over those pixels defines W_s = 527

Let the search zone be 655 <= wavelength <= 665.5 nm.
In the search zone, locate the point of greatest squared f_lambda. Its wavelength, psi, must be 658.90 nm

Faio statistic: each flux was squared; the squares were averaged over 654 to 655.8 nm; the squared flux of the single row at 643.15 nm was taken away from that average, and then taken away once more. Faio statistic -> -472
